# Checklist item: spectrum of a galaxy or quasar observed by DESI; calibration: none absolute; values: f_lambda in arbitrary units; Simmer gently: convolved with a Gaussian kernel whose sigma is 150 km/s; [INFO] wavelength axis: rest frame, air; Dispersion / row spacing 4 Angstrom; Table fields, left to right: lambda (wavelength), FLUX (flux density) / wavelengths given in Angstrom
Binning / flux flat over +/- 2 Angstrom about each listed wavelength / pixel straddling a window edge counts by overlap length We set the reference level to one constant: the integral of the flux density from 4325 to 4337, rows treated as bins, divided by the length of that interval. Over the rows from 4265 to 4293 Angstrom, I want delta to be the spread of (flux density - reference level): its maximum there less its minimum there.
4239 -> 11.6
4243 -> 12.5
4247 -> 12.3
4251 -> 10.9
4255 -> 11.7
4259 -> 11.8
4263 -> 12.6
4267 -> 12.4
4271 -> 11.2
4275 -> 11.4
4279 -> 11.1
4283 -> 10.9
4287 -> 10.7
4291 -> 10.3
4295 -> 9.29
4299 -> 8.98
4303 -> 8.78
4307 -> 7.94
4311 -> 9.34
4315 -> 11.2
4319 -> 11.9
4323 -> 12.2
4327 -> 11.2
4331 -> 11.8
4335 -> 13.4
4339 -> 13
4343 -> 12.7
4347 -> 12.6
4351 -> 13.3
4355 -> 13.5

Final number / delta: 2.1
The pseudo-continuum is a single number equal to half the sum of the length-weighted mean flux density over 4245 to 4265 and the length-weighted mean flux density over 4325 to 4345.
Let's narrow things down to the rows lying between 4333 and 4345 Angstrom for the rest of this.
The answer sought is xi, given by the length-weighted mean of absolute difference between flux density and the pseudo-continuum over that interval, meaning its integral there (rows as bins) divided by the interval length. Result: 0.89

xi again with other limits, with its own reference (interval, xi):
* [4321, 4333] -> 0.45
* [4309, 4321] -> 1.33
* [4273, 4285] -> 1.01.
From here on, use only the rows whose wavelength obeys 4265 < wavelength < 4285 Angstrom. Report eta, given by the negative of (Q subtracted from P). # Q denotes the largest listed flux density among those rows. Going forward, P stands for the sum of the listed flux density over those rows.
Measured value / -45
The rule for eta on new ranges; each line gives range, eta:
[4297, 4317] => -35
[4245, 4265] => -47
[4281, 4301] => -39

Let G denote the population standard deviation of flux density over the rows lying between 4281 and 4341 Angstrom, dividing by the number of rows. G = 1.6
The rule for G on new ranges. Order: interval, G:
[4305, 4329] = 1.5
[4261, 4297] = 1.0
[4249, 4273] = 0.6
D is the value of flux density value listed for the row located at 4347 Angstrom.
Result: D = 12.6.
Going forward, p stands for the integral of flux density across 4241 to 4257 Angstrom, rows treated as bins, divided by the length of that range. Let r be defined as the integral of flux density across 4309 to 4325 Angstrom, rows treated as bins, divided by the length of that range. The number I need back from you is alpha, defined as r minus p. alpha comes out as -0.7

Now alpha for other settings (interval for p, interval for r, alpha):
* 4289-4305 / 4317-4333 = 2.4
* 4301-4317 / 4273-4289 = 1.7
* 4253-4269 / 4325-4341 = 0.2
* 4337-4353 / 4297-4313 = -4.1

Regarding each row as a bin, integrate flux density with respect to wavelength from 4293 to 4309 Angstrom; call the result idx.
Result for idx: 140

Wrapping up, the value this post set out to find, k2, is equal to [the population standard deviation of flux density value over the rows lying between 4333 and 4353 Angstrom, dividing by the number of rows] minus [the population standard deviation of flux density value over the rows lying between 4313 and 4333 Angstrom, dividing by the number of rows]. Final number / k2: -0.08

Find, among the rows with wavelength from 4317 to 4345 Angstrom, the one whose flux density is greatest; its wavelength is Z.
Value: 4335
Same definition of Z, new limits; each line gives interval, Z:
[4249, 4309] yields 4263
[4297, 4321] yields 4319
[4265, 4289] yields 4267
